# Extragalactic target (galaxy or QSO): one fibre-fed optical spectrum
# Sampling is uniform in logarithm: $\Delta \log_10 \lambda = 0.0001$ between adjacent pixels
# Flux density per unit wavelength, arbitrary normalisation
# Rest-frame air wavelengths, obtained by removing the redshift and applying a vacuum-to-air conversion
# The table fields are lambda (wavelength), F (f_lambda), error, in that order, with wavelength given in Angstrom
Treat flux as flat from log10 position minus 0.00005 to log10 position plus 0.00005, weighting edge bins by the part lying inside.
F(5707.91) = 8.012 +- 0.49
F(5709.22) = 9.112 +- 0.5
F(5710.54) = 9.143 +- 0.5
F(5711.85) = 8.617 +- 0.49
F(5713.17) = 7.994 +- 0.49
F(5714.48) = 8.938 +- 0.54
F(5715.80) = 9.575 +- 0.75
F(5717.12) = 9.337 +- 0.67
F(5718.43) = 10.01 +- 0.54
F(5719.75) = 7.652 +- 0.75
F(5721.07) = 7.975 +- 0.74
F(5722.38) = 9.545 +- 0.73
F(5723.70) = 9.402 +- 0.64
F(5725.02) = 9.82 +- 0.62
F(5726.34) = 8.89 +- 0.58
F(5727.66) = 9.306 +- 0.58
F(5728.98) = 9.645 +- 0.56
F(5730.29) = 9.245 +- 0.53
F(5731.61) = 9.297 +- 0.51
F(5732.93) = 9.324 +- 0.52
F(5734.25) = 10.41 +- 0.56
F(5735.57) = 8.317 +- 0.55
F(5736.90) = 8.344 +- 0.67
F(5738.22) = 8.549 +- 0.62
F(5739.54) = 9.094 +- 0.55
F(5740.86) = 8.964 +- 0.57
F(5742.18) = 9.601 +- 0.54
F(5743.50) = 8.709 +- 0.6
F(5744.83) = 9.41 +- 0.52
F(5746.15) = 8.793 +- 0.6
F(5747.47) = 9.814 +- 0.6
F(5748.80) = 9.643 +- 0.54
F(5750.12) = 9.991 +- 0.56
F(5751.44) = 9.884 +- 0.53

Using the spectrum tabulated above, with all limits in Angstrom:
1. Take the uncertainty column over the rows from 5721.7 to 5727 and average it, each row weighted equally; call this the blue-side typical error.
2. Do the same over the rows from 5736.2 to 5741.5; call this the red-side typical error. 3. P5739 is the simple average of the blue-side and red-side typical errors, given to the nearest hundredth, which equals 0.62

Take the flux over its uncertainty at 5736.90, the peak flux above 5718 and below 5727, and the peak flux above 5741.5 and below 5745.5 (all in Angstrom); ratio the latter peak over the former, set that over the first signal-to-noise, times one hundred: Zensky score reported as 7.7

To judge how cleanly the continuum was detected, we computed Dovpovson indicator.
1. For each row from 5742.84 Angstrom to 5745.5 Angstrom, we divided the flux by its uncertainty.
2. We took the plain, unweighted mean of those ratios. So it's 16.3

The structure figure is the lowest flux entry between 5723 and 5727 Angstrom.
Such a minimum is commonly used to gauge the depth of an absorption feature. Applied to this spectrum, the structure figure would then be 8.89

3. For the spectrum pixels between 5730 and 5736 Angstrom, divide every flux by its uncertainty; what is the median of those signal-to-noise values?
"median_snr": 17.9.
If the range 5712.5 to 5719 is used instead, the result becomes 16.3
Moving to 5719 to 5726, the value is 13.1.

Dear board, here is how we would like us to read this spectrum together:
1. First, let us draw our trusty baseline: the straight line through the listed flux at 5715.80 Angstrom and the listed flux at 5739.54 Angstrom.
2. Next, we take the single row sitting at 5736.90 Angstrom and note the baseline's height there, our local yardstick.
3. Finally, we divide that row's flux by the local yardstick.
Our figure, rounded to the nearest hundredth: 0.91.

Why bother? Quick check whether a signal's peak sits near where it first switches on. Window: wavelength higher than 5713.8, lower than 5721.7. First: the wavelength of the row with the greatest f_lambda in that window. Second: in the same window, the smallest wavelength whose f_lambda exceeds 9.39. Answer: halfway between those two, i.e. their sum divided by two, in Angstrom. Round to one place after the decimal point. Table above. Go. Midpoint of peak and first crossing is 5717.1 Angstrom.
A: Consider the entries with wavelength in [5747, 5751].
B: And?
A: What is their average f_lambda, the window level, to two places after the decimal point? 9.82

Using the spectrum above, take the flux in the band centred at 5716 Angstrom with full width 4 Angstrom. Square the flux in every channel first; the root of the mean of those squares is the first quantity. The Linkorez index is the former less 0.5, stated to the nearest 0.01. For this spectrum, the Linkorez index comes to 8.79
